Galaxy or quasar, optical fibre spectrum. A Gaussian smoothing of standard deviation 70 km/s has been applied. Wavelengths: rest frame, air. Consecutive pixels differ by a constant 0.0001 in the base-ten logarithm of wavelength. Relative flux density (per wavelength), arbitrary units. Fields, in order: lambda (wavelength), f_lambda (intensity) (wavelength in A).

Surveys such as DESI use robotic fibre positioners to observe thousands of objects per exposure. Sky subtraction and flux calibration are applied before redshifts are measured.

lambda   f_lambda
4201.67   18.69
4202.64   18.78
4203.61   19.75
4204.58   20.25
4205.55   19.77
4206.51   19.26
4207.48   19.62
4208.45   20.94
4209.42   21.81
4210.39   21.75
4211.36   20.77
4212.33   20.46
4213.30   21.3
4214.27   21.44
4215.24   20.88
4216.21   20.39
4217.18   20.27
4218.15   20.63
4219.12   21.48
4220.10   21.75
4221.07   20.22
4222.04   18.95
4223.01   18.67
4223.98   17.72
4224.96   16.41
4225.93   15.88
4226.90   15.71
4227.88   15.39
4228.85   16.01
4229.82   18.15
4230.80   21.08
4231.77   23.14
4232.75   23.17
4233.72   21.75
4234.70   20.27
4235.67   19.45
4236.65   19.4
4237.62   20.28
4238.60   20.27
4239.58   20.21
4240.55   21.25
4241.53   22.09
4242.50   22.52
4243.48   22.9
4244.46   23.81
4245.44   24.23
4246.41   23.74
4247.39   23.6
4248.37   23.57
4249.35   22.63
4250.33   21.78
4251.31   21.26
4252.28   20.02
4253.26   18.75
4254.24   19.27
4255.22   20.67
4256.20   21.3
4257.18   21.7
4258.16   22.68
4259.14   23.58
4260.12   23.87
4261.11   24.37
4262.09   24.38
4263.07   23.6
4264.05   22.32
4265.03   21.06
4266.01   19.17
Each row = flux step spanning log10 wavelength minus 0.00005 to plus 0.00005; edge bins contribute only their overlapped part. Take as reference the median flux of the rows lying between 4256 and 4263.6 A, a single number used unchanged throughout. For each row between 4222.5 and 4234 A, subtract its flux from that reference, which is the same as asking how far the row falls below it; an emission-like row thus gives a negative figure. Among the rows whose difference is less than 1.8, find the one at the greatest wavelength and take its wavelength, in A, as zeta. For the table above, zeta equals 4232.75 A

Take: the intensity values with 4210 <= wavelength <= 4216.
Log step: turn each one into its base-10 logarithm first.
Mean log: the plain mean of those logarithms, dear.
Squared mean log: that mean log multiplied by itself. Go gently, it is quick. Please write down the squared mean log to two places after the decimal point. 1.75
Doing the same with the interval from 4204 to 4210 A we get 1.71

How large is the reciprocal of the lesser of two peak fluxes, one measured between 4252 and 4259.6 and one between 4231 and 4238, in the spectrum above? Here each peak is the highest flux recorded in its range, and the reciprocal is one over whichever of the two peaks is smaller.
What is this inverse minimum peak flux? 0.0432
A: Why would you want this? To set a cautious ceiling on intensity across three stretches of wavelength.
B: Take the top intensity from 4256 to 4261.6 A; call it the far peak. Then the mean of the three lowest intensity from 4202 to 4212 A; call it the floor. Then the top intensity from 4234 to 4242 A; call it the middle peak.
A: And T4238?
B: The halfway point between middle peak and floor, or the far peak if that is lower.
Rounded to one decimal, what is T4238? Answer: 20.7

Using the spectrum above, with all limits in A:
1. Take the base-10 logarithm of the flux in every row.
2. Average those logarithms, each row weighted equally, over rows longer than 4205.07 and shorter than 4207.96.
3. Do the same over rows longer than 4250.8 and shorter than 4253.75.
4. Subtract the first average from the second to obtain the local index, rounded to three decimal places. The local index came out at 0.010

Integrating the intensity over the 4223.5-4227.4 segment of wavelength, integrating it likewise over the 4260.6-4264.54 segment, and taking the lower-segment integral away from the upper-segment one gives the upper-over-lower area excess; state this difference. 29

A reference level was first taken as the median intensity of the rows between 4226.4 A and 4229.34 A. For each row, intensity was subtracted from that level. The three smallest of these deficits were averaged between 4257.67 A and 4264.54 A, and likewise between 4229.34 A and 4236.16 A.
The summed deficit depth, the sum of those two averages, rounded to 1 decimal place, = -15.5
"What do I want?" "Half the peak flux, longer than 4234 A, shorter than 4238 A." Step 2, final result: 10.1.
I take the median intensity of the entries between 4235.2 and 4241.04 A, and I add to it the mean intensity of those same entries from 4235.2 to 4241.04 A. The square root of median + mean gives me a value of 6.4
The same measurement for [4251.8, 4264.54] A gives 6.7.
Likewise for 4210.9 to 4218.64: 6.4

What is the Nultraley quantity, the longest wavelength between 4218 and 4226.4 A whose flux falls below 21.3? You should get 4225.93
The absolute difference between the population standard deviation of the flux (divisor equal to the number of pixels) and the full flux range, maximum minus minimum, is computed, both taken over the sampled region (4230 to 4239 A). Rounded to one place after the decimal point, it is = 2.4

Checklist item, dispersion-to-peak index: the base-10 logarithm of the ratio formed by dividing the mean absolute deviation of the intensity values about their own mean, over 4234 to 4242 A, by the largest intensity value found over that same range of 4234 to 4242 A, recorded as -1.54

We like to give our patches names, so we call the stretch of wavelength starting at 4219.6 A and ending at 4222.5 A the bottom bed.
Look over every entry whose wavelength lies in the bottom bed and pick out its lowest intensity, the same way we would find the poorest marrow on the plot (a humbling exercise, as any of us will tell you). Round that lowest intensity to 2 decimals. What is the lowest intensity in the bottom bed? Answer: 18.95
